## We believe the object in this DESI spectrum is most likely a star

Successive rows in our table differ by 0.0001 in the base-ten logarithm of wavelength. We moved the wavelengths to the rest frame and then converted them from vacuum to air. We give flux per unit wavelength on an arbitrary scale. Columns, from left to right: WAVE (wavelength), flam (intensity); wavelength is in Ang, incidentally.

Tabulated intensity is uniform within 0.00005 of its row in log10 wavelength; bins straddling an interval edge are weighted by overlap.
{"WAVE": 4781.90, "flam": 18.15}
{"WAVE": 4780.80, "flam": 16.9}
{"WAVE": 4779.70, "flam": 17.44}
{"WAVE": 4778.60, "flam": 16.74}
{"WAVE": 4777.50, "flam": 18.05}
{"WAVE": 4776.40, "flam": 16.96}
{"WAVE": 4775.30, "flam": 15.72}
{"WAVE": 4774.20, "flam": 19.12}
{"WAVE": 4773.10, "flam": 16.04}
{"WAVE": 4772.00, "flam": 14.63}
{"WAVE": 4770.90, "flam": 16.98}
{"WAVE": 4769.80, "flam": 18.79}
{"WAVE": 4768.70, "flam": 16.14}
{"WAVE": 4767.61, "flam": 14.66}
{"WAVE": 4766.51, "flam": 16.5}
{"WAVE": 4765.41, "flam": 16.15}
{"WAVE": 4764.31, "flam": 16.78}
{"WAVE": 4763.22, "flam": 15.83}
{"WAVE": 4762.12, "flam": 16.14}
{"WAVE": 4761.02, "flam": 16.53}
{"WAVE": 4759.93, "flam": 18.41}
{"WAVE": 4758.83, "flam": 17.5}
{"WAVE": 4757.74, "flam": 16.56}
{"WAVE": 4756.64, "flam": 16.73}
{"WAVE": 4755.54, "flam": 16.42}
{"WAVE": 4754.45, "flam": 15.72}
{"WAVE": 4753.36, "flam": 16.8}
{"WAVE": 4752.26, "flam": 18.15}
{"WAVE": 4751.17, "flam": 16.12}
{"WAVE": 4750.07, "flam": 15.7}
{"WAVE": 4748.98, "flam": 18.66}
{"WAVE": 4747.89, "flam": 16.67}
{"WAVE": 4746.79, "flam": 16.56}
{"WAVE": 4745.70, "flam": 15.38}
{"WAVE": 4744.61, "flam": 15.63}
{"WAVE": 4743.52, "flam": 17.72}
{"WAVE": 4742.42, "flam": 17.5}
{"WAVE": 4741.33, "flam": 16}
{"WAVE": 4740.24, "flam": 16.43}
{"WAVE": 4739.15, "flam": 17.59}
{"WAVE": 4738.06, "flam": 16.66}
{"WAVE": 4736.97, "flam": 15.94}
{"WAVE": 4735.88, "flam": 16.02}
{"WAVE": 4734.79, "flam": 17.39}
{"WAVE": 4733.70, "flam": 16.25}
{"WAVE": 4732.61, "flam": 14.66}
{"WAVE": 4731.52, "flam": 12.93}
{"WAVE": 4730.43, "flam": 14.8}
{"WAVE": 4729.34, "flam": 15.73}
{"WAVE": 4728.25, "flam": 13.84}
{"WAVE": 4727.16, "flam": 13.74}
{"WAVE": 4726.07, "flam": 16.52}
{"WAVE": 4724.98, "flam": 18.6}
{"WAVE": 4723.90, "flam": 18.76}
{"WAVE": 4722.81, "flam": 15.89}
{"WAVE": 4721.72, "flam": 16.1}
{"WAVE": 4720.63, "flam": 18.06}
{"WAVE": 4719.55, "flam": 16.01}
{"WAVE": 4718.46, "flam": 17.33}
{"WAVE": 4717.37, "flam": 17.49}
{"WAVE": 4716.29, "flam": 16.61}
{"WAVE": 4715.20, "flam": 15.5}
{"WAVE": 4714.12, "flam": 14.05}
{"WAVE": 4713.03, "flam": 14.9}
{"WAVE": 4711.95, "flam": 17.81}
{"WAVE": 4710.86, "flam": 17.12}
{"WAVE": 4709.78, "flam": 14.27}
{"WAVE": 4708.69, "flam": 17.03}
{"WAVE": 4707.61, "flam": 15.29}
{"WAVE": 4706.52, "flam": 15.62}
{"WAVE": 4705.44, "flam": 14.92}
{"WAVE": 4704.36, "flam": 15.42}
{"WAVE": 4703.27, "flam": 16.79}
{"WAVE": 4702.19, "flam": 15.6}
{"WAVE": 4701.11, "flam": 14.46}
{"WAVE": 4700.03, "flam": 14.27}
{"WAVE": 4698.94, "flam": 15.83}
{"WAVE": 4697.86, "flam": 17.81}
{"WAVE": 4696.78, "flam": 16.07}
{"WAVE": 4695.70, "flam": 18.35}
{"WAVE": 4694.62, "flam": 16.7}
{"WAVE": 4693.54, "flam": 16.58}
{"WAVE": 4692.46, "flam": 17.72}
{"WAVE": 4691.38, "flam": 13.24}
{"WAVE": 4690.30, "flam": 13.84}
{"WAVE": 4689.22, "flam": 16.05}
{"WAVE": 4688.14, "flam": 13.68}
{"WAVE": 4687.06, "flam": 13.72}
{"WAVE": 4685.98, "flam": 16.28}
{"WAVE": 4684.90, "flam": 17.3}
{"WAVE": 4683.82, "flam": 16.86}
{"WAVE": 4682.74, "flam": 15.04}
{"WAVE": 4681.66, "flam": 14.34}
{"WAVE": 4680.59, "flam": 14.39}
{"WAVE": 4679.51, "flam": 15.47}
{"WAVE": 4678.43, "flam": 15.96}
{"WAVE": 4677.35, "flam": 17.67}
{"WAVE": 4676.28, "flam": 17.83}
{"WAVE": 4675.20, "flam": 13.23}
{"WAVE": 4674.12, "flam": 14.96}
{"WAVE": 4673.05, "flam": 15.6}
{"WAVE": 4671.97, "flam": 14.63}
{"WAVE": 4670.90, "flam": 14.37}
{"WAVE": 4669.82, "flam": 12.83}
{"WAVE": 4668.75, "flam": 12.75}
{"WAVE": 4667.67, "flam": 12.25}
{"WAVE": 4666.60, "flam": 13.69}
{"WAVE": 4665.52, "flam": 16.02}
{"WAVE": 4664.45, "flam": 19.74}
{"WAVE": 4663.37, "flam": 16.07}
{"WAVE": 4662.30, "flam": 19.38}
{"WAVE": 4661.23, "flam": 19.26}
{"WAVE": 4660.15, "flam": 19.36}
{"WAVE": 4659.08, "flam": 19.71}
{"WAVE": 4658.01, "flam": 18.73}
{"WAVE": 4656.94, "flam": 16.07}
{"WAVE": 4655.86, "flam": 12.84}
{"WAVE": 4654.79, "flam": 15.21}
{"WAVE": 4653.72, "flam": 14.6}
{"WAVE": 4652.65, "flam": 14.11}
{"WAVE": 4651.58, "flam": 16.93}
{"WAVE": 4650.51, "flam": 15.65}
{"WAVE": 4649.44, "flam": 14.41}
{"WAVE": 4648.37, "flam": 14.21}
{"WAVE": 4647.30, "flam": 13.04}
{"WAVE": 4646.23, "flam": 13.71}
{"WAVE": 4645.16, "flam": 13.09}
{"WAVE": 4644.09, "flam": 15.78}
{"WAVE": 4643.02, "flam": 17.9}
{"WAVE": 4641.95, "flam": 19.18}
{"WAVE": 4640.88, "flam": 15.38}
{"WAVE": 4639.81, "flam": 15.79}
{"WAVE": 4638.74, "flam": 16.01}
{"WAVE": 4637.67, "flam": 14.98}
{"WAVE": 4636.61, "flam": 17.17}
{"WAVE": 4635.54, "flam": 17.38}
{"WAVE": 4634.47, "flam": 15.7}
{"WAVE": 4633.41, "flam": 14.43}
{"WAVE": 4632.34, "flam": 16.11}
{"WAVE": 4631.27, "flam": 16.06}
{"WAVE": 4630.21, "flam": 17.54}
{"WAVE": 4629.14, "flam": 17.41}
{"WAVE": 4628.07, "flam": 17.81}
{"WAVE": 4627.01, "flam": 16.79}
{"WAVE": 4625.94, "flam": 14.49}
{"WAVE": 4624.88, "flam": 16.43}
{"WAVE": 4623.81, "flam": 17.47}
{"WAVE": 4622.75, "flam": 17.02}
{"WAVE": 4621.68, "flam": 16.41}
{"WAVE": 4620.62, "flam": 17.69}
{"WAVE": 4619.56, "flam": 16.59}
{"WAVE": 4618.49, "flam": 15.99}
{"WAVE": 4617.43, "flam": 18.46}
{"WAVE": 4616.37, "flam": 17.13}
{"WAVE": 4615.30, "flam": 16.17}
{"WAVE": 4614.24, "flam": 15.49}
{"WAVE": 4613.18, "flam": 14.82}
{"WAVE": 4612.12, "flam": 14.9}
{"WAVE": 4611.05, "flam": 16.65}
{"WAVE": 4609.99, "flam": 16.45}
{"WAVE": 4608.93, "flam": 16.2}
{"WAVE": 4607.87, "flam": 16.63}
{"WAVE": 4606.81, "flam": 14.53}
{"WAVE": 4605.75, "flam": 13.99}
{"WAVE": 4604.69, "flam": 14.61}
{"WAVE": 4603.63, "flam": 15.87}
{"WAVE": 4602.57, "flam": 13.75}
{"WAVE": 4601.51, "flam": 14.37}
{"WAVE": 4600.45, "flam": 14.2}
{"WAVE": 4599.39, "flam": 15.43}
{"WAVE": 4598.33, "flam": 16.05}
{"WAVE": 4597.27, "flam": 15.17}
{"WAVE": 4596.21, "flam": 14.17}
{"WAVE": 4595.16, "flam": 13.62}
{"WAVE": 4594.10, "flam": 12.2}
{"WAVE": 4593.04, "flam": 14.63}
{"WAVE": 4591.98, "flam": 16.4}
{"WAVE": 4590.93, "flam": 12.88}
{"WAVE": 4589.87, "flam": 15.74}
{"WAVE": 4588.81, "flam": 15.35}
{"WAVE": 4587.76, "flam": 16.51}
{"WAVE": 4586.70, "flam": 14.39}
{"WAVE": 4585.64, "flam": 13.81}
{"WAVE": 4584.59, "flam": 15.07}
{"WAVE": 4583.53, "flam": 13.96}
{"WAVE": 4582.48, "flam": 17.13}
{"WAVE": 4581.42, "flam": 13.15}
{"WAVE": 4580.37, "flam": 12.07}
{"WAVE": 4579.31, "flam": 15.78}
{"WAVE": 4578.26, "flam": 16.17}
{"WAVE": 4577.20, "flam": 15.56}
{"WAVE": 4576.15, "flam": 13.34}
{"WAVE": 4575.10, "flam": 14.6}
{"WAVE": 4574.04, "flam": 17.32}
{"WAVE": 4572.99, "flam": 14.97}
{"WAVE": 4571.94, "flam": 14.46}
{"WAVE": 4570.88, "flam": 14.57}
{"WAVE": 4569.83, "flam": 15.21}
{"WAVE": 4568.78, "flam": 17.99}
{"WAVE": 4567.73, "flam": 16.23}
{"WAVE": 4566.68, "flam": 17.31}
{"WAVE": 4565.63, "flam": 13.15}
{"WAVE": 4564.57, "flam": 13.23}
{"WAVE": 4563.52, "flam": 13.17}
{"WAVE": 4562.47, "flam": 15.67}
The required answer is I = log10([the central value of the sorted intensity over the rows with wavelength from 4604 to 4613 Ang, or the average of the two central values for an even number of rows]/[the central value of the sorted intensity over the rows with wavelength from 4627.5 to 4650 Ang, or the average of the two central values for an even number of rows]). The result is -0.007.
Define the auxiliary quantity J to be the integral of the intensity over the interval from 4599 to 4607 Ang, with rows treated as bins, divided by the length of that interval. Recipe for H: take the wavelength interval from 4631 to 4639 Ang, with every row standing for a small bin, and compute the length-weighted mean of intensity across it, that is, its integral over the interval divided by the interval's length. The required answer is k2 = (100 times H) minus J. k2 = 1583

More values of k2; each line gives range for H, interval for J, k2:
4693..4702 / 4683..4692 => 1609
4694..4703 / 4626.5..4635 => 1601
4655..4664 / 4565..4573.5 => 1745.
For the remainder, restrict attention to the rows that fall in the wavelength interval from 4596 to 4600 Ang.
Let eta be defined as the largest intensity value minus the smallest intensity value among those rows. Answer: 1.9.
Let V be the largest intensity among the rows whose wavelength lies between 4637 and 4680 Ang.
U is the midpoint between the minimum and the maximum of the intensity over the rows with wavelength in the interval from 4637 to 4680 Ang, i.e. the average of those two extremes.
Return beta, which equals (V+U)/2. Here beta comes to 17.9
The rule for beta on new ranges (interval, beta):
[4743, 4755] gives 17.8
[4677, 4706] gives 17.1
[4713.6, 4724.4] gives 17.6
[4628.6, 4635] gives 16.8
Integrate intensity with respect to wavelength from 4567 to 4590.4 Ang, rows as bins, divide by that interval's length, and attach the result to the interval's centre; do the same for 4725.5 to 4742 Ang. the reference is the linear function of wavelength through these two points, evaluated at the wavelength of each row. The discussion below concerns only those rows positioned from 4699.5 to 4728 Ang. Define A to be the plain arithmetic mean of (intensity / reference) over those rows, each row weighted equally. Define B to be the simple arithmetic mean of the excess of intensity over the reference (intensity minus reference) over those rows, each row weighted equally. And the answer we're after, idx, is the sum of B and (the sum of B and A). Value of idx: 2.02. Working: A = 1.03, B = 0.49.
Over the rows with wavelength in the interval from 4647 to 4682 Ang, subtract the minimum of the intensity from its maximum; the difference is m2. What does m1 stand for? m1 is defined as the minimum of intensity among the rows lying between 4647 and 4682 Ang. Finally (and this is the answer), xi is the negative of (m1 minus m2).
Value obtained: -5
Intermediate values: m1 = 12.25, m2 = 7.5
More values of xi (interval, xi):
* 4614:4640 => -10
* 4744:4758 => -12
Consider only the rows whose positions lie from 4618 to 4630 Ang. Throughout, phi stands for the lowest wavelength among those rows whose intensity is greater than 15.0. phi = 4618.49 Ang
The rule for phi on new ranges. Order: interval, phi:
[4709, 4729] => 4710.86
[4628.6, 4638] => 4629.14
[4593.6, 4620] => 4597.27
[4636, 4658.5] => 4636.61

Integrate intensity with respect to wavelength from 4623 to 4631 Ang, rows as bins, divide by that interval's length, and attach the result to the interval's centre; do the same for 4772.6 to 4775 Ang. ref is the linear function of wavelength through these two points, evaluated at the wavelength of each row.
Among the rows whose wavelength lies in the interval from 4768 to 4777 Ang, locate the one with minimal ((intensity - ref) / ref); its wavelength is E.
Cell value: 4772.00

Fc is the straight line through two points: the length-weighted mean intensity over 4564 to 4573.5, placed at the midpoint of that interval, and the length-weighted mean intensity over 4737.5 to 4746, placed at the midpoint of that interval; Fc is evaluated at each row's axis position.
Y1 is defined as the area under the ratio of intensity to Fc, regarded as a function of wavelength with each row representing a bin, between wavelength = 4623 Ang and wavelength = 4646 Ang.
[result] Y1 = 23.8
